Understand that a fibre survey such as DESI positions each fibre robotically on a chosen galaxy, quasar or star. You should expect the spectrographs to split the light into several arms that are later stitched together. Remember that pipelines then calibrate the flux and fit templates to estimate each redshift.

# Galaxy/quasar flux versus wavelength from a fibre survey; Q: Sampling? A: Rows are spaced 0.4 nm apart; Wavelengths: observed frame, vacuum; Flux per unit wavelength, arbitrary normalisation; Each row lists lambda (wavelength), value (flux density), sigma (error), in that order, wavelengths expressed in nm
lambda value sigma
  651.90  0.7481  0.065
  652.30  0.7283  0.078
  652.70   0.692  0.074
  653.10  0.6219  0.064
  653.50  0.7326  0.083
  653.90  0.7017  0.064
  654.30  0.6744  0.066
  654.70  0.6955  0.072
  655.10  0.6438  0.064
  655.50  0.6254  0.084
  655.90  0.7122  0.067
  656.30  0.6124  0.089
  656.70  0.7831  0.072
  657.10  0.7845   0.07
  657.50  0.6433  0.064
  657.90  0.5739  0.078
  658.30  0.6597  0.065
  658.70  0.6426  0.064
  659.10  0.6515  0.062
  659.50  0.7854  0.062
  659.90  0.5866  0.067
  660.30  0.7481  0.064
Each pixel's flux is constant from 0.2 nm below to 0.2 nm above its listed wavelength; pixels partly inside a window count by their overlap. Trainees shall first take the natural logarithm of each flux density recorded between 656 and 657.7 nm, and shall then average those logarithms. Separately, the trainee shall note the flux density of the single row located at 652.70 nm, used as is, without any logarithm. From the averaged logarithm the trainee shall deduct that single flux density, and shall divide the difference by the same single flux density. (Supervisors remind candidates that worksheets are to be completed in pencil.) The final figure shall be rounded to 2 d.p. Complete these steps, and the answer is -1.51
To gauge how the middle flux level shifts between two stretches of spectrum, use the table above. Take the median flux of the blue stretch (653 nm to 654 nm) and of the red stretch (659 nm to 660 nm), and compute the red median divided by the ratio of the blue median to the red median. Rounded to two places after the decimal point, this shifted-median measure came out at 0.60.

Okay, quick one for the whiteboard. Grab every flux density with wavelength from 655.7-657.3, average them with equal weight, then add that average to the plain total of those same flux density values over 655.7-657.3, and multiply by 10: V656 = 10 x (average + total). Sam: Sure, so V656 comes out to 36.2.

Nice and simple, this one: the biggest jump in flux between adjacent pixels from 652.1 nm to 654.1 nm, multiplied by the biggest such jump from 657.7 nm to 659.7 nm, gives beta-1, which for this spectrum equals 0.015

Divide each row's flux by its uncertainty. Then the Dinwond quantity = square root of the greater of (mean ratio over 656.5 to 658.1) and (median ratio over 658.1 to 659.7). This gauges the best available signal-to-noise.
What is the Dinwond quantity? 3.21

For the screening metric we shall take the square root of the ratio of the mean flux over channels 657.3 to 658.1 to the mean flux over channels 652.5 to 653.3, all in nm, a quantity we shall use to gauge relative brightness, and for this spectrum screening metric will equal 0.96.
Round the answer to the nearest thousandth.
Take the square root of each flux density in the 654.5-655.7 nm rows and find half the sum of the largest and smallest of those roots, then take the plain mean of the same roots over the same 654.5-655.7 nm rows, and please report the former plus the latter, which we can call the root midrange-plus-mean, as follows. 1.621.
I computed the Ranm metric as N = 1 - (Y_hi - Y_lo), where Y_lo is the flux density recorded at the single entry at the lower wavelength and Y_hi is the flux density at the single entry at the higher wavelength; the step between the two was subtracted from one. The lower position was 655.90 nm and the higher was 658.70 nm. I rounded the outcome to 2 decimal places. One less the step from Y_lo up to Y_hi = 1.07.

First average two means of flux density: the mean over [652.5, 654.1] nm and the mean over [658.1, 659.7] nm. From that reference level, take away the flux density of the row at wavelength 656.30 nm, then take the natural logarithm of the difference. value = -2.6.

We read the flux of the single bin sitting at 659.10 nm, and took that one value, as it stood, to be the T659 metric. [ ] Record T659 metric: 0.6515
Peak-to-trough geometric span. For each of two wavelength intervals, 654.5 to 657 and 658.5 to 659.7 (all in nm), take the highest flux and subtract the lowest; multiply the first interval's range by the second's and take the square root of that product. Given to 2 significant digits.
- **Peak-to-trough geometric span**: 0.16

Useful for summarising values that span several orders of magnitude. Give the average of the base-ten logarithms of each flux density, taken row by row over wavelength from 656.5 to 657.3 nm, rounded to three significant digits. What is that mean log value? -0.106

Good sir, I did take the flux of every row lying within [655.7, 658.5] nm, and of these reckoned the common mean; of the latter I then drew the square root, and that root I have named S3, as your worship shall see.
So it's 0.825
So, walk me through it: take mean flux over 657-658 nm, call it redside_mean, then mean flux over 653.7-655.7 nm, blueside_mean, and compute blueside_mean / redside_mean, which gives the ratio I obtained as 1.00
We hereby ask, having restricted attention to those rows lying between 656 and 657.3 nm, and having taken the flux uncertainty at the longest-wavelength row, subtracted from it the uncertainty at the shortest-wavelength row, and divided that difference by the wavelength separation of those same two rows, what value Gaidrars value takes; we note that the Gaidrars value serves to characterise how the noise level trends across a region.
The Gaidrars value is -0.024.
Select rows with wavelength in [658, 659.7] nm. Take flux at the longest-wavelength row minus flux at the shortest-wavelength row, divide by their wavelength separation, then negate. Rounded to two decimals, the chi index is -0.10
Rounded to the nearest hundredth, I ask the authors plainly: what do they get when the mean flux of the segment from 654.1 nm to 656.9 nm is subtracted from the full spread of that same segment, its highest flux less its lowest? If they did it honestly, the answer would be -0.51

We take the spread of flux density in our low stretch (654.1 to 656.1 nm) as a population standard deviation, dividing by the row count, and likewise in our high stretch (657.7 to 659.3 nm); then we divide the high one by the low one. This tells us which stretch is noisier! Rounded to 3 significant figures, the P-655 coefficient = 1.06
